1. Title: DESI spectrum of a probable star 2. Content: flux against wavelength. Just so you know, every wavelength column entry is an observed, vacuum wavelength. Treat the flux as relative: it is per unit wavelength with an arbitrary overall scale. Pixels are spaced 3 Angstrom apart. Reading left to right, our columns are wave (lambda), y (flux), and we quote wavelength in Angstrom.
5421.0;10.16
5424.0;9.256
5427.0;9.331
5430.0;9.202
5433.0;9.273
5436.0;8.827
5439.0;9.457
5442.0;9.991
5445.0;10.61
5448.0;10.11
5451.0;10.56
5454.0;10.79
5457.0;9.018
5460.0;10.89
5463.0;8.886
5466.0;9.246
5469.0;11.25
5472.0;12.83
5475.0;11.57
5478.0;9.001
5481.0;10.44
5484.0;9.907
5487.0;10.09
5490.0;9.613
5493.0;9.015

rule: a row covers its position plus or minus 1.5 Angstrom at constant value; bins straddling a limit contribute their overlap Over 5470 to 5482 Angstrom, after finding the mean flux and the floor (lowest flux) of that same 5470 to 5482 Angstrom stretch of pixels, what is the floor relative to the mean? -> 0.82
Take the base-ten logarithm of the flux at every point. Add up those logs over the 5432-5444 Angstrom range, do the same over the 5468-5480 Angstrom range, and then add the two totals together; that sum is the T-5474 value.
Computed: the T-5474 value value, 8.07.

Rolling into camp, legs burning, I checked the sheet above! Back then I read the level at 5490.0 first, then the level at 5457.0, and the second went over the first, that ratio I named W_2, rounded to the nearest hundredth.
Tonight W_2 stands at 0.94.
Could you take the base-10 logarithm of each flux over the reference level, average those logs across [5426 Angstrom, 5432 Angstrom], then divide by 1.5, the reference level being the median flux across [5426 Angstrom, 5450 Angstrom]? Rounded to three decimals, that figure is -0.004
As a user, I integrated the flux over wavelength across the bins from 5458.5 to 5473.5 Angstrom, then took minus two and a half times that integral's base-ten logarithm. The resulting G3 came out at -5.51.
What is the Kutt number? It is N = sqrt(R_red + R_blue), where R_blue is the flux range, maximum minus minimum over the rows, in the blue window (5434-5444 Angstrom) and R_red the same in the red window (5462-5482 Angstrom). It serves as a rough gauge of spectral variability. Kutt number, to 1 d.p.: 2.3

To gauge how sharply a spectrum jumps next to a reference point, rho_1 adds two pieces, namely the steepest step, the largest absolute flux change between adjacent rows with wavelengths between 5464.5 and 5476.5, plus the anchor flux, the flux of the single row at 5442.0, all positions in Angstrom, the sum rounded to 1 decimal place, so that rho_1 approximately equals 12.0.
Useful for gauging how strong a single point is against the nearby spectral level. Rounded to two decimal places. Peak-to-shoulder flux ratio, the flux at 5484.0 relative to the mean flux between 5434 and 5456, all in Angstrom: 0.99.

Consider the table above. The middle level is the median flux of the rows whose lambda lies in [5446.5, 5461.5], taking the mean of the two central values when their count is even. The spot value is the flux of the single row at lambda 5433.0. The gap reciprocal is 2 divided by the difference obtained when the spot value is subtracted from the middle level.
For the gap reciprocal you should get 2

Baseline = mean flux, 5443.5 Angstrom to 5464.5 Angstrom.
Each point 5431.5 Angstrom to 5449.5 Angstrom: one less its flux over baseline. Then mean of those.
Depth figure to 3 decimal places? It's 0.041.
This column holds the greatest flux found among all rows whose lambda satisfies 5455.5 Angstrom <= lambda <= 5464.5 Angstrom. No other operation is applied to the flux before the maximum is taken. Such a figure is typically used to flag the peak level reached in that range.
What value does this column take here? 10.89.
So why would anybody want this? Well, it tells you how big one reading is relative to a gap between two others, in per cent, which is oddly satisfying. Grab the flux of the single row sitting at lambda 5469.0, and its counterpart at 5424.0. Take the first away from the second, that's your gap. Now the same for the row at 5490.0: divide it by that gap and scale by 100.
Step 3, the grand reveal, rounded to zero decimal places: -482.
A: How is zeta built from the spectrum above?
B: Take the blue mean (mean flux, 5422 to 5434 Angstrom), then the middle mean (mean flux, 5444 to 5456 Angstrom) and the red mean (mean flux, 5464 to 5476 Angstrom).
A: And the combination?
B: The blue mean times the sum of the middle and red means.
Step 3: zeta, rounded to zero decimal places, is 201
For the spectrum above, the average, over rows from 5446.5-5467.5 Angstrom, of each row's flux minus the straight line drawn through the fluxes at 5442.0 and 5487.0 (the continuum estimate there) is -0.1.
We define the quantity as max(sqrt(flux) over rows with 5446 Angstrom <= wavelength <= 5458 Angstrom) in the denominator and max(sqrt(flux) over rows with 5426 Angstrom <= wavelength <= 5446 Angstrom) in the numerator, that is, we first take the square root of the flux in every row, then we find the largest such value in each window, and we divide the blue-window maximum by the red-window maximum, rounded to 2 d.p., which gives 0.99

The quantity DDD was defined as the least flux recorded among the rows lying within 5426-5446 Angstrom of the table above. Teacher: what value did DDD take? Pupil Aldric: 8.827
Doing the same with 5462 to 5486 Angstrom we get 8.886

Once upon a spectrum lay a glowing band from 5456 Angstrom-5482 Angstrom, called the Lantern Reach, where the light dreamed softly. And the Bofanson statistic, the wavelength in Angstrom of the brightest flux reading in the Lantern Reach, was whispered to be 5472.0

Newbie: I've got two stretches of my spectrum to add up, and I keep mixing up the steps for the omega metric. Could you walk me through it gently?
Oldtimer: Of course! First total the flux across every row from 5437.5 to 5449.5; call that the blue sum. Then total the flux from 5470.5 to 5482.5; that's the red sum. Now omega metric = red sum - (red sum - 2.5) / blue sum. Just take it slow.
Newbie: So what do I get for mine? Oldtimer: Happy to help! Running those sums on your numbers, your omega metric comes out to 43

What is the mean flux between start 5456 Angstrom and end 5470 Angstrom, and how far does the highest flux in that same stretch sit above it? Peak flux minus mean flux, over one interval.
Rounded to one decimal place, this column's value 1.4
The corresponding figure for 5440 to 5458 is 0.6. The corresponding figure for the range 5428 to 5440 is 0.3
